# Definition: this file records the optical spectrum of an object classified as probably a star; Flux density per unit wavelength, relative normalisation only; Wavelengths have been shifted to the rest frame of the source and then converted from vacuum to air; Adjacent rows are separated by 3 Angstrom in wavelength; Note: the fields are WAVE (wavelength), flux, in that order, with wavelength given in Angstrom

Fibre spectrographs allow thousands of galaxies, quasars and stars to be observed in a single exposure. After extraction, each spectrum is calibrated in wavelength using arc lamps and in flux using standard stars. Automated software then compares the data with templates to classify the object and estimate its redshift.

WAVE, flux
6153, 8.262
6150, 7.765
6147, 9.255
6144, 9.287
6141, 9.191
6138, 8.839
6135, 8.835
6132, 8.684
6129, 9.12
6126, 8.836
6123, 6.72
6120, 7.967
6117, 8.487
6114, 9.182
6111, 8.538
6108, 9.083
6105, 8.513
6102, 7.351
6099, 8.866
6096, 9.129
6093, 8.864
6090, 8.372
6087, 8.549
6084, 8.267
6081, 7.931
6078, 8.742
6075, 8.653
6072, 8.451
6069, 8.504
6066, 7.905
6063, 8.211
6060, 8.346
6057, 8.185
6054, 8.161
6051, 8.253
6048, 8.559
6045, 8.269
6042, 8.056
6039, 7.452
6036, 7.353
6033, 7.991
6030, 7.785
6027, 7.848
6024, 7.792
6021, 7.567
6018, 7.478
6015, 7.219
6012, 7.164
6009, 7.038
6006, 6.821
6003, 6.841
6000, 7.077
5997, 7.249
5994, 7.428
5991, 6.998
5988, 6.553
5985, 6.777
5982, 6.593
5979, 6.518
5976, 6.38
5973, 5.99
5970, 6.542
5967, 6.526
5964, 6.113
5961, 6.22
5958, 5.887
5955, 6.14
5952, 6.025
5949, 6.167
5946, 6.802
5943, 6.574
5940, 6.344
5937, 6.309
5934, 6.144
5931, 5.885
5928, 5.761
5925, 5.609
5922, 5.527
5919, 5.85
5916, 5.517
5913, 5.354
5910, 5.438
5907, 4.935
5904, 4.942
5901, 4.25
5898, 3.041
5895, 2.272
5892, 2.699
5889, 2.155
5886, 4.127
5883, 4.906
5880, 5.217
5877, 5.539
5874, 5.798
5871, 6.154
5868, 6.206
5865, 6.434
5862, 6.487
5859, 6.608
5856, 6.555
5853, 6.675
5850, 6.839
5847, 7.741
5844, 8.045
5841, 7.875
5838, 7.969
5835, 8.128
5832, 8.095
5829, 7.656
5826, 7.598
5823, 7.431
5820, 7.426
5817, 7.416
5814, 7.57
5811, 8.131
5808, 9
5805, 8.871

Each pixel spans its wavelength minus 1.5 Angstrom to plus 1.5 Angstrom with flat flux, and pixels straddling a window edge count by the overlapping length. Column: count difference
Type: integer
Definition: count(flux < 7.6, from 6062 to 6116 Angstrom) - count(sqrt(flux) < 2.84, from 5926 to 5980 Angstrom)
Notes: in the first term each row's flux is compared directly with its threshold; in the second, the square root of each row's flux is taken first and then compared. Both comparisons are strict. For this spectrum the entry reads -17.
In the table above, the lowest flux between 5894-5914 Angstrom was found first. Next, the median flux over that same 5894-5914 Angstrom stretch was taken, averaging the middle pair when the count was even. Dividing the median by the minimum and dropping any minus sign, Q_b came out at 2.17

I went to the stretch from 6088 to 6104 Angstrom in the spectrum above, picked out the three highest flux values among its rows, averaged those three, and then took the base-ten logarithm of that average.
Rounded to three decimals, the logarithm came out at 0.952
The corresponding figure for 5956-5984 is 0.816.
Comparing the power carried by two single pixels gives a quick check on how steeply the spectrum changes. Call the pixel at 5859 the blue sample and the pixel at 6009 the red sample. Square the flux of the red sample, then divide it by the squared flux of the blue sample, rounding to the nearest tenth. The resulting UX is 1.1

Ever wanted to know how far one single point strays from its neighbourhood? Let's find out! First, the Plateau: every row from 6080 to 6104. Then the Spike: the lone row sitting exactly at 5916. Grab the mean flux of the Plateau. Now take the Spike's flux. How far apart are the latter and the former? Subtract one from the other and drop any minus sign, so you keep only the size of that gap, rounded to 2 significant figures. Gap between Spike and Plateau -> 2.9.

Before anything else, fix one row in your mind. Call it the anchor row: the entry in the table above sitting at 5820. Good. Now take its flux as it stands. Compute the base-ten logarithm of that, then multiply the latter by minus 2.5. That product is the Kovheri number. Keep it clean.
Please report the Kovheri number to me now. -2.18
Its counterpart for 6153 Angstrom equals -2.29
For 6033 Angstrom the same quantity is -2.26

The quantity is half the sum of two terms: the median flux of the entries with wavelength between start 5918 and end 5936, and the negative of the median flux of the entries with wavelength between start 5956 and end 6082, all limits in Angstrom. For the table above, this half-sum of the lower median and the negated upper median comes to -0.82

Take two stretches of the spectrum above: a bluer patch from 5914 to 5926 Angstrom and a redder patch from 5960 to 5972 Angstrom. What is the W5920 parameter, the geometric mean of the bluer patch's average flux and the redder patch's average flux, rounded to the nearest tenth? 6.0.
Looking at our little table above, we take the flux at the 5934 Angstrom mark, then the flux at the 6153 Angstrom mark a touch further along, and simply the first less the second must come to -2.1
